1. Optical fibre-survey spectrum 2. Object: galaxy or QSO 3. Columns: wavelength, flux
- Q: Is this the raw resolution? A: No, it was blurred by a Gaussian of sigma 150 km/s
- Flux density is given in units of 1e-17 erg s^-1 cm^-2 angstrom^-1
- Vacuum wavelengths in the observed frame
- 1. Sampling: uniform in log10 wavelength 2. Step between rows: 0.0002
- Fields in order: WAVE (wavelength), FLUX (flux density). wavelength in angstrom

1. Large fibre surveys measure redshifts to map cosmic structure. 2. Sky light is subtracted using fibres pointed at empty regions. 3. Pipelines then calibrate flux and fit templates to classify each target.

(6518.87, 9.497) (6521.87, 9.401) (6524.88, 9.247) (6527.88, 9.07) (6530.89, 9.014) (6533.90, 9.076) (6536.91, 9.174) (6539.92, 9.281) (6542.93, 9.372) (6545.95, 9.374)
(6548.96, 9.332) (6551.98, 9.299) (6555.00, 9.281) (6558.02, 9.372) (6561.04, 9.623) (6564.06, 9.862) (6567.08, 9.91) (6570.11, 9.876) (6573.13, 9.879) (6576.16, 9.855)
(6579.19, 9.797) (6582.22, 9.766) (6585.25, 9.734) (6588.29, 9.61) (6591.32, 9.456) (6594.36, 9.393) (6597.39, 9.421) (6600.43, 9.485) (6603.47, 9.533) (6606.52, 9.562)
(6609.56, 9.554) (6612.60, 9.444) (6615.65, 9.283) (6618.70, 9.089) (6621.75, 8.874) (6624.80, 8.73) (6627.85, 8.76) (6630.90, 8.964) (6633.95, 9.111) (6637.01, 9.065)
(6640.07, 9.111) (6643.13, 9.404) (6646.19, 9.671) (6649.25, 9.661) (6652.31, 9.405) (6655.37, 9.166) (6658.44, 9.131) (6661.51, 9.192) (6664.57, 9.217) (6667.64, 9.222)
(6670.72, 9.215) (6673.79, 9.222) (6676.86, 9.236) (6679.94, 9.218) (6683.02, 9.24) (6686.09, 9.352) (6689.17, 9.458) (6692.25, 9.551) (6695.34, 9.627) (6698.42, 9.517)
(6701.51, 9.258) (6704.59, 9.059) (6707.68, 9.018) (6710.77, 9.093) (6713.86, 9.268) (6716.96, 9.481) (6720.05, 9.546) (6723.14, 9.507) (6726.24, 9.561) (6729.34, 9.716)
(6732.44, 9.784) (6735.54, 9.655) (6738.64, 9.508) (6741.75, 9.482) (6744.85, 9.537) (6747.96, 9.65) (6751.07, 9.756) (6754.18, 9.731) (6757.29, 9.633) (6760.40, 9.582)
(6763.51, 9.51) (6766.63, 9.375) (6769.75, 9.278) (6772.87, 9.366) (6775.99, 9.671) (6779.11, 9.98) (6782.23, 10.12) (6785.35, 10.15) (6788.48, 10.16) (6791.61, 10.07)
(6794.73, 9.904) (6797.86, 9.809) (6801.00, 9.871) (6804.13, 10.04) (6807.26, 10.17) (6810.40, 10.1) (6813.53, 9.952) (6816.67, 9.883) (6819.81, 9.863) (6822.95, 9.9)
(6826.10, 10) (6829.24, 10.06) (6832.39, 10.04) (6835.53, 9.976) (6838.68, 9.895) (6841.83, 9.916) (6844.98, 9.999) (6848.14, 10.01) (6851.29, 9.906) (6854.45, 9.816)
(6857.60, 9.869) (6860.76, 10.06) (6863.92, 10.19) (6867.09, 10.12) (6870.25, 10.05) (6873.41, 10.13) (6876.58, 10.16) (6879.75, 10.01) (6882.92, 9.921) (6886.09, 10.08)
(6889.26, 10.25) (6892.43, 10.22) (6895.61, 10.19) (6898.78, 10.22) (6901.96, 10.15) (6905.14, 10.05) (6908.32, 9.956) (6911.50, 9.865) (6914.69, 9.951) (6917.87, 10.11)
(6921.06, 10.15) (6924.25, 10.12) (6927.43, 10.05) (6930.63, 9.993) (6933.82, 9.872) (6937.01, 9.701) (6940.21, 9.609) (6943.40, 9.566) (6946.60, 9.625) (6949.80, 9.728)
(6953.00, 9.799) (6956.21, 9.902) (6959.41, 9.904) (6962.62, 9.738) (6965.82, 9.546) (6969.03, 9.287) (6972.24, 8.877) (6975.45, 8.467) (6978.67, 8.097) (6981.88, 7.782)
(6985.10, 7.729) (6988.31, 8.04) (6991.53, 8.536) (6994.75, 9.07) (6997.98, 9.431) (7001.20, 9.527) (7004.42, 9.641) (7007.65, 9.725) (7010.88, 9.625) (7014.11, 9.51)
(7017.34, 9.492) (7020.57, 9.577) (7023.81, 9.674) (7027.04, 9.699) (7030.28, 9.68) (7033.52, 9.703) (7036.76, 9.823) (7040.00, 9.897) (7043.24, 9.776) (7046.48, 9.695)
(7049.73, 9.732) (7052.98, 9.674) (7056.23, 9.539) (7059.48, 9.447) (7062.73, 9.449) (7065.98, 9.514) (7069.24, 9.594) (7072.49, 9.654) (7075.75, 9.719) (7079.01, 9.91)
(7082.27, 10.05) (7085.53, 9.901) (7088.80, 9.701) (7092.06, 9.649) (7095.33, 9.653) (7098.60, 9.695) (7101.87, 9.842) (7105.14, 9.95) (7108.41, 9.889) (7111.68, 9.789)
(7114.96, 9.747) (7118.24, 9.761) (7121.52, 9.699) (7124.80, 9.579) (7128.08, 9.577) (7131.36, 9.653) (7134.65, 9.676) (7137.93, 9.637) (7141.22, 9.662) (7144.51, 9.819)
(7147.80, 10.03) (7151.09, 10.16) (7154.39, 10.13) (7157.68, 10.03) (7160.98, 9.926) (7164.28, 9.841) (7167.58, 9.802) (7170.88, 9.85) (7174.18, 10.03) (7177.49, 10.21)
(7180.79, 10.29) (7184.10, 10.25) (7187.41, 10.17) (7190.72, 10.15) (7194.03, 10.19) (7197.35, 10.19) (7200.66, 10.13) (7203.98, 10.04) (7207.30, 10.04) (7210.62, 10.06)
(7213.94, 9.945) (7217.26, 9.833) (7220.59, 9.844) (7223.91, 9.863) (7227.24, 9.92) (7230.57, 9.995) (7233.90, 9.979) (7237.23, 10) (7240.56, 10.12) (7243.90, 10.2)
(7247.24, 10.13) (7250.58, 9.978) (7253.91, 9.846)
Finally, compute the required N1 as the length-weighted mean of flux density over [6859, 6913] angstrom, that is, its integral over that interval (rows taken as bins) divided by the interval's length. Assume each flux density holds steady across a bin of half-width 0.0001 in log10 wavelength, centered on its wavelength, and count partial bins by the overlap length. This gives 10.1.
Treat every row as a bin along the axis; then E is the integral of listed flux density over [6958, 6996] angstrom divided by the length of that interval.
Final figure 8.7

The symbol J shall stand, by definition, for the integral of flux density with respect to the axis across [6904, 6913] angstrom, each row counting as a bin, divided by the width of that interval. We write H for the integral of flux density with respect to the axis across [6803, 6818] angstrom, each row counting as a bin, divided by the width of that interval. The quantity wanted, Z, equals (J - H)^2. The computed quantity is 0.01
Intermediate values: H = 10.0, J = 10.0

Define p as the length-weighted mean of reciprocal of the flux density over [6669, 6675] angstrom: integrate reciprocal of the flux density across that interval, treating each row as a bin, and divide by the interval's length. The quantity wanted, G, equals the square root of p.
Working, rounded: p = 0.108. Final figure 0.3292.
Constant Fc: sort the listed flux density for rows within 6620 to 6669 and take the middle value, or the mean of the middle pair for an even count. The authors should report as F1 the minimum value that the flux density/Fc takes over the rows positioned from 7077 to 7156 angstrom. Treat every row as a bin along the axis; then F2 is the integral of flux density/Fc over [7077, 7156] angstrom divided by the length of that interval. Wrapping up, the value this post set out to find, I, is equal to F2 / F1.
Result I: 1.02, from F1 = 1.05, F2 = 1.07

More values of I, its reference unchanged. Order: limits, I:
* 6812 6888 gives 1.02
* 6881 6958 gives 1.04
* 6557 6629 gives 1.09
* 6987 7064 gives 1.18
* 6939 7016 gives 1.19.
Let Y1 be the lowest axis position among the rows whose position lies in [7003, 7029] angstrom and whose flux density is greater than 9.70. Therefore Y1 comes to 7007.65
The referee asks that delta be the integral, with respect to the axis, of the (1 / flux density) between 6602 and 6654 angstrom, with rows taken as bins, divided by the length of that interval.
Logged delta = 0.108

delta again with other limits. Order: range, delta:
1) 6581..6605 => 0.105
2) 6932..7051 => 0.107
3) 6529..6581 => 0.105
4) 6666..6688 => 0.108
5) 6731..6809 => 0.103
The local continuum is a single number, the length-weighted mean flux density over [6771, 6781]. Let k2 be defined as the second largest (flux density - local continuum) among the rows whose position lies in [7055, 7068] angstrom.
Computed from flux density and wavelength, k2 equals -0.16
